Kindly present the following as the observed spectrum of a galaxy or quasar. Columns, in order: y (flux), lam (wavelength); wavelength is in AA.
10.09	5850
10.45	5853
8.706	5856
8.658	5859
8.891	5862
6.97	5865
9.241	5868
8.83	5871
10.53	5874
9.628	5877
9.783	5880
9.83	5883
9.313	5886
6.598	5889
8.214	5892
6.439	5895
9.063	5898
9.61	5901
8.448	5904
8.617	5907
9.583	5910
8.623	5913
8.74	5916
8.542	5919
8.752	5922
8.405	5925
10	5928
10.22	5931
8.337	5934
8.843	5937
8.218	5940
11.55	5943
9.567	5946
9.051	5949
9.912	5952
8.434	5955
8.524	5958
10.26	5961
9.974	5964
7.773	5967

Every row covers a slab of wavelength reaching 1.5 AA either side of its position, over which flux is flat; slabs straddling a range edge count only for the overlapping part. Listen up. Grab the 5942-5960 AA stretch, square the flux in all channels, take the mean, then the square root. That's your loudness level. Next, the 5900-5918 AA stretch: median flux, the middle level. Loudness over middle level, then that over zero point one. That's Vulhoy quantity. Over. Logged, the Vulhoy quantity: 11.0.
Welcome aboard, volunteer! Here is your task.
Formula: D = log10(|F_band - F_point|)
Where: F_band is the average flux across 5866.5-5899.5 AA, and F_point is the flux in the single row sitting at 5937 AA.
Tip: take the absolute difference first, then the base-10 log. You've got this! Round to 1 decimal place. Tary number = -1.7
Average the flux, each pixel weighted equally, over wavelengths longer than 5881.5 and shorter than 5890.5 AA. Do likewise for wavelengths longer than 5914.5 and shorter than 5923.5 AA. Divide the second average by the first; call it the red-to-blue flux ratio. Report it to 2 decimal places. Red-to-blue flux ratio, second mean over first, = 1.01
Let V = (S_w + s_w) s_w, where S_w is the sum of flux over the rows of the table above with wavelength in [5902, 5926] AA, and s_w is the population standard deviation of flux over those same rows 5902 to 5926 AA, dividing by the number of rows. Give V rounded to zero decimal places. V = 24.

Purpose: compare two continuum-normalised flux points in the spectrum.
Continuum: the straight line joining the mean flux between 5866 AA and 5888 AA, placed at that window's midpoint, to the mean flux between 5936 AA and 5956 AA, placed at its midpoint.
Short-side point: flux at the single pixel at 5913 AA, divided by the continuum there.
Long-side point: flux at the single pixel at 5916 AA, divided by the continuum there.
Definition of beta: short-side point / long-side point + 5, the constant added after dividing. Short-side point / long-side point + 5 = 5.99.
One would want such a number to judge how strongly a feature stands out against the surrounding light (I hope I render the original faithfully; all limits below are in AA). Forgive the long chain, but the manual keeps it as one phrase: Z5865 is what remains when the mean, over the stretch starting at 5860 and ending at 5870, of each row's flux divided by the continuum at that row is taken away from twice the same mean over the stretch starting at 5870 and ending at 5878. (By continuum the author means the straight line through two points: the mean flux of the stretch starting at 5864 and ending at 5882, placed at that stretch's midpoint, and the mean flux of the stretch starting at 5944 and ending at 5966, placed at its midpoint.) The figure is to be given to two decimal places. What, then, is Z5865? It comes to 1.19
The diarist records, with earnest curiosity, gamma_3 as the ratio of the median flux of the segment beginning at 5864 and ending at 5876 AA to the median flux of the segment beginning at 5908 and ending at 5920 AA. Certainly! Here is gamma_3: 1.04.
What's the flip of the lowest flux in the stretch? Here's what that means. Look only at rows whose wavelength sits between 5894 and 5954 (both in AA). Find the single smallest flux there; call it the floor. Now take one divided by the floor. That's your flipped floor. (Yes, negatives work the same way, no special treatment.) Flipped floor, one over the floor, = 0.155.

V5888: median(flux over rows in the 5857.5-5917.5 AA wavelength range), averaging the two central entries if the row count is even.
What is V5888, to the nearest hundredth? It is 8.86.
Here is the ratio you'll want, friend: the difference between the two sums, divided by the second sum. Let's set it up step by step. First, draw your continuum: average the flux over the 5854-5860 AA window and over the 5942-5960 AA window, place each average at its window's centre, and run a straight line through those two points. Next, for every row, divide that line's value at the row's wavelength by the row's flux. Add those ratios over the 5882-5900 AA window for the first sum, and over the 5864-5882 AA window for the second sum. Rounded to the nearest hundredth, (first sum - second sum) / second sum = 0.14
